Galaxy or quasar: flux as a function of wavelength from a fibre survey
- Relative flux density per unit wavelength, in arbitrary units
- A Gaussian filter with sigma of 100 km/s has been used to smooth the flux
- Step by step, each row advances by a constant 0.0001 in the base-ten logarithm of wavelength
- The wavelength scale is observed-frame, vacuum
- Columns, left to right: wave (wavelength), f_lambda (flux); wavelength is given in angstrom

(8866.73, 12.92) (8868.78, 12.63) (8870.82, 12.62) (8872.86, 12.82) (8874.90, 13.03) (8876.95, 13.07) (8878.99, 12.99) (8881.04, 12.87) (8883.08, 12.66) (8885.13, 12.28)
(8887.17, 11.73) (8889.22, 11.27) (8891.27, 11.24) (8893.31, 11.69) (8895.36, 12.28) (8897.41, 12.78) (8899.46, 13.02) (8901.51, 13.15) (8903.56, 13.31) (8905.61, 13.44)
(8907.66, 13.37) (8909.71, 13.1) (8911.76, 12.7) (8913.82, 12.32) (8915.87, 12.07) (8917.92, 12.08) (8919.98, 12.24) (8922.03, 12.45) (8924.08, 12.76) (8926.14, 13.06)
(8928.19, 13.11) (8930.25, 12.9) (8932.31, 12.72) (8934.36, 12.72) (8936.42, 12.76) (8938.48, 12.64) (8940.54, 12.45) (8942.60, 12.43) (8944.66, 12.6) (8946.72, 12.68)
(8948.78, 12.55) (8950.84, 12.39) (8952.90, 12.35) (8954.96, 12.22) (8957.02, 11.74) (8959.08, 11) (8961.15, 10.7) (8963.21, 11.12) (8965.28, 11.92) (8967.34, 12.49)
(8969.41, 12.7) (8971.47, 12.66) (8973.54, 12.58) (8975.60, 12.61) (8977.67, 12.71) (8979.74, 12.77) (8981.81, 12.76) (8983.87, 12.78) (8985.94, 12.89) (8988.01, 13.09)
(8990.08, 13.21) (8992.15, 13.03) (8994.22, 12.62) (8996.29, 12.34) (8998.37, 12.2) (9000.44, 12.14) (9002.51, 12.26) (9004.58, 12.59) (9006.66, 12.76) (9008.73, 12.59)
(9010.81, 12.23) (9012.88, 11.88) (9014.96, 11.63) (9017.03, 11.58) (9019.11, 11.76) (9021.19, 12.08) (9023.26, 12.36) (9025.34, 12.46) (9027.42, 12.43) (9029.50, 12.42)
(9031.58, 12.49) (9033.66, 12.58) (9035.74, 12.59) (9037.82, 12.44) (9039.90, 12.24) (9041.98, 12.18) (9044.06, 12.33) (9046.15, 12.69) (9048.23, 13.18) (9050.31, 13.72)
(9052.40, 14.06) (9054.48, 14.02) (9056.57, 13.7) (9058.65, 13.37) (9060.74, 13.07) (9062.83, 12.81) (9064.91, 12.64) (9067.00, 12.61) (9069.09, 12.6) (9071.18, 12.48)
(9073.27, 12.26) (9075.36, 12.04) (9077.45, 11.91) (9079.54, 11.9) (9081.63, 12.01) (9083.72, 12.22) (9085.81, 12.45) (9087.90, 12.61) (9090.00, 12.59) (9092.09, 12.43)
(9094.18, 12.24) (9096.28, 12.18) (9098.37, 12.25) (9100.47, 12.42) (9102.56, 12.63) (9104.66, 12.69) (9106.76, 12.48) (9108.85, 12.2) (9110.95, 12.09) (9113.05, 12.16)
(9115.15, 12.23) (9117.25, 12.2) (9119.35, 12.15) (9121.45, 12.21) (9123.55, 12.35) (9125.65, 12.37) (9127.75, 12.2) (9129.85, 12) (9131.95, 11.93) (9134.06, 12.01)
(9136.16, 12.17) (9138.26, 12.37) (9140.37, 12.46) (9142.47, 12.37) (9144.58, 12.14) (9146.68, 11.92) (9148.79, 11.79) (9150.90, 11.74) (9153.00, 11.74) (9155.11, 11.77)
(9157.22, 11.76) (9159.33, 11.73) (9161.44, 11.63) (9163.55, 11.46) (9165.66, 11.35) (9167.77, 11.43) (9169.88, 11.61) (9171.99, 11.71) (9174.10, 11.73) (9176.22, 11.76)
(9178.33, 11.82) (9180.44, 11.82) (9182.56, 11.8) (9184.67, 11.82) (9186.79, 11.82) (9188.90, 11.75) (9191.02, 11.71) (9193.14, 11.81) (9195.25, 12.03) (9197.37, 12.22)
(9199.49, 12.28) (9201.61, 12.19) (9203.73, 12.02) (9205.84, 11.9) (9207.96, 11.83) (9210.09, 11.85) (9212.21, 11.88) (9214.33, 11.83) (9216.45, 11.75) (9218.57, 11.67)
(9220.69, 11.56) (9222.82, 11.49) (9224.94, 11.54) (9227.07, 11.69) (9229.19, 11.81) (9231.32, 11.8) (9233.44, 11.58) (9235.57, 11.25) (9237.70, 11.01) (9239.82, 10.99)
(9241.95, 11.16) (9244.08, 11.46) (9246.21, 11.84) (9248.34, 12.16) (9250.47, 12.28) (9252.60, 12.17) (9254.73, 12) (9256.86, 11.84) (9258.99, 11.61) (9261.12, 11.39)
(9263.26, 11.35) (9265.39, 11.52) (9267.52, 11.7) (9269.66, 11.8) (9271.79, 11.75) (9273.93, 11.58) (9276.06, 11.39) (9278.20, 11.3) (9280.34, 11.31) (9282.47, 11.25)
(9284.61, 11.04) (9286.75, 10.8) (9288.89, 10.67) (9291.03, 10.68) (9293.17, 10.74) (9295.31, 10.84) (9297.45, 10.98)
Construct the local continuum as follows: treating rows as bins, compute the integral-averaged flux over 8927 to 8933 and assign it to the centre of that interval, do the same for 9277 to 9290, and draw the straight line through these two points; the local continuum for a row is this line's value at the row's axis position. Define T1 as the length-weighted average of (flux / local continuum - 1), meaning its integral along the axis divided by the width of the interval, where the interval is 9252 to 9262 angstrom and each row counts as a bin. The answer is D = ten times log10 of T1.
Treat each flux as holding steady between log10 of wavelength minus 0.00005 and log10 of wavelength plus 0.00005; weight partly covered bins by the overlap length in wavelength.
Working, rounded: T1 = 0.053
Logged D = -12.7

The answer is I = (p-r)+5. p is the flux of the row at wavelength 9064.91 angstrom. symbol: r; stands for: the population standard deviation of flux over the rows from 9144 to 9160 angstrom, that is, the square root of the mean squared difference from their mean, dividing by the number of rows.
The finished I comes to 17.5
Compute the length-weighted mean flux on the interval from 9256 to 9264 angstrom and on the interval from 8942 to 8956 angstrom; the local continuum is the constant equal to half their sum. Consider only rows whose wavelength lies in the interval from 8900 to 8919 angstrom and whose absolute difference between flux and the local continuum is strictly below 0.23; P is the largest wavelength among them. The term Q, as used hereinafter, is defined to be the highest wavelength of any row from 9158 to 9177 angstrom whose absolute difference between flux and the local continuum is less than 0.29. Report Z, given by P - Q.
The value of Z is -258.3 angstrom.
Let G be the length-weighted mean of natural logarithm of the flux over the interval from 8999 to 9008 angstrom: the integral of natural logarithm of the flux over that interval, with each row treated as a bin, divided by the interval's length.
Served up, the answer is 2.52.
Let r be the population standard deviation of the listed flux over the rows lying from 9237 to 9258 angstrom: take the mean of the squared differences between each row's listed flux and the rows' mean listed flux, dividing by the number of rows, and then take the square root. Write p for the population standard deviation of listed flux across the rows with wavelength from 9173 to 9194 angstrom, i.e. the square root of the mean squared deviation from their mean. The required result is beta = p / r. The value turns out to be 0.1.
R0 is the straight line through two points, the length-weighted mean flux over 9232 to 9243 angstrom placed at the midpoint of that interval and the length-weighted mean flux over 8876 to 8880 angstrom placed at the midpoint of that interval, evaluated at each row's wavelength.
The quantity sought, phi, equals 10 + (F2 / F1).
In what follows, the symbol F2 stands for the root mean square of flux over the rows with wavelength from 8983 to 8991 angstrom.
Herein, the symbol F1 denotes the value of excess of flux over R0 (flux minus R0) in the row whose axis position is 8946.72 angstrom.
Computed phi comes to -842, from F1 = -0.02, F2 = 13.0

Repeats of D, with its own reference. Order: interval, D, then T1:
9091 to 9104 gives -15.6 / 0.028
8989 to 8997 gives -17.4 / 0.018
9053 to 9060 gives -9.3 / 0.117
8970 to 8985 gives -26.8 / 0.002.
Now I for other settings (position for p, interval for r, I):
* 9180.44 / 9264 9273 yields 16.7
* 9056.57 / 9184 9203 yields 18.5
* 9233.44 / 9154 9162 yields 16.5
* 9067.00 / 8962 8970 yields 17.0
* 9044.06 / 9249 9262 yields 17.0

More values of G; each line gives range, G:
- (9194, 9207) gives 2.49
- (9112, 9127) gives 2.50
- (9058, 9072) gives 2.55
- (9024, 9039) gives 2.52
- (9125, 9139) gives 2.50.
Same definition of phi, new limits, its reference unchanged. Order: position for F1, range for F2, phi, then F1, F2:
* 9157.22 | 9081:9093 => 105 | 0.13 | 12.4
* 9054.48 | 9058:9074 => 17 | 1.87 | 12.7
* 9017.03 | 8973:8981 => -7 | -0.76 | 12.7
